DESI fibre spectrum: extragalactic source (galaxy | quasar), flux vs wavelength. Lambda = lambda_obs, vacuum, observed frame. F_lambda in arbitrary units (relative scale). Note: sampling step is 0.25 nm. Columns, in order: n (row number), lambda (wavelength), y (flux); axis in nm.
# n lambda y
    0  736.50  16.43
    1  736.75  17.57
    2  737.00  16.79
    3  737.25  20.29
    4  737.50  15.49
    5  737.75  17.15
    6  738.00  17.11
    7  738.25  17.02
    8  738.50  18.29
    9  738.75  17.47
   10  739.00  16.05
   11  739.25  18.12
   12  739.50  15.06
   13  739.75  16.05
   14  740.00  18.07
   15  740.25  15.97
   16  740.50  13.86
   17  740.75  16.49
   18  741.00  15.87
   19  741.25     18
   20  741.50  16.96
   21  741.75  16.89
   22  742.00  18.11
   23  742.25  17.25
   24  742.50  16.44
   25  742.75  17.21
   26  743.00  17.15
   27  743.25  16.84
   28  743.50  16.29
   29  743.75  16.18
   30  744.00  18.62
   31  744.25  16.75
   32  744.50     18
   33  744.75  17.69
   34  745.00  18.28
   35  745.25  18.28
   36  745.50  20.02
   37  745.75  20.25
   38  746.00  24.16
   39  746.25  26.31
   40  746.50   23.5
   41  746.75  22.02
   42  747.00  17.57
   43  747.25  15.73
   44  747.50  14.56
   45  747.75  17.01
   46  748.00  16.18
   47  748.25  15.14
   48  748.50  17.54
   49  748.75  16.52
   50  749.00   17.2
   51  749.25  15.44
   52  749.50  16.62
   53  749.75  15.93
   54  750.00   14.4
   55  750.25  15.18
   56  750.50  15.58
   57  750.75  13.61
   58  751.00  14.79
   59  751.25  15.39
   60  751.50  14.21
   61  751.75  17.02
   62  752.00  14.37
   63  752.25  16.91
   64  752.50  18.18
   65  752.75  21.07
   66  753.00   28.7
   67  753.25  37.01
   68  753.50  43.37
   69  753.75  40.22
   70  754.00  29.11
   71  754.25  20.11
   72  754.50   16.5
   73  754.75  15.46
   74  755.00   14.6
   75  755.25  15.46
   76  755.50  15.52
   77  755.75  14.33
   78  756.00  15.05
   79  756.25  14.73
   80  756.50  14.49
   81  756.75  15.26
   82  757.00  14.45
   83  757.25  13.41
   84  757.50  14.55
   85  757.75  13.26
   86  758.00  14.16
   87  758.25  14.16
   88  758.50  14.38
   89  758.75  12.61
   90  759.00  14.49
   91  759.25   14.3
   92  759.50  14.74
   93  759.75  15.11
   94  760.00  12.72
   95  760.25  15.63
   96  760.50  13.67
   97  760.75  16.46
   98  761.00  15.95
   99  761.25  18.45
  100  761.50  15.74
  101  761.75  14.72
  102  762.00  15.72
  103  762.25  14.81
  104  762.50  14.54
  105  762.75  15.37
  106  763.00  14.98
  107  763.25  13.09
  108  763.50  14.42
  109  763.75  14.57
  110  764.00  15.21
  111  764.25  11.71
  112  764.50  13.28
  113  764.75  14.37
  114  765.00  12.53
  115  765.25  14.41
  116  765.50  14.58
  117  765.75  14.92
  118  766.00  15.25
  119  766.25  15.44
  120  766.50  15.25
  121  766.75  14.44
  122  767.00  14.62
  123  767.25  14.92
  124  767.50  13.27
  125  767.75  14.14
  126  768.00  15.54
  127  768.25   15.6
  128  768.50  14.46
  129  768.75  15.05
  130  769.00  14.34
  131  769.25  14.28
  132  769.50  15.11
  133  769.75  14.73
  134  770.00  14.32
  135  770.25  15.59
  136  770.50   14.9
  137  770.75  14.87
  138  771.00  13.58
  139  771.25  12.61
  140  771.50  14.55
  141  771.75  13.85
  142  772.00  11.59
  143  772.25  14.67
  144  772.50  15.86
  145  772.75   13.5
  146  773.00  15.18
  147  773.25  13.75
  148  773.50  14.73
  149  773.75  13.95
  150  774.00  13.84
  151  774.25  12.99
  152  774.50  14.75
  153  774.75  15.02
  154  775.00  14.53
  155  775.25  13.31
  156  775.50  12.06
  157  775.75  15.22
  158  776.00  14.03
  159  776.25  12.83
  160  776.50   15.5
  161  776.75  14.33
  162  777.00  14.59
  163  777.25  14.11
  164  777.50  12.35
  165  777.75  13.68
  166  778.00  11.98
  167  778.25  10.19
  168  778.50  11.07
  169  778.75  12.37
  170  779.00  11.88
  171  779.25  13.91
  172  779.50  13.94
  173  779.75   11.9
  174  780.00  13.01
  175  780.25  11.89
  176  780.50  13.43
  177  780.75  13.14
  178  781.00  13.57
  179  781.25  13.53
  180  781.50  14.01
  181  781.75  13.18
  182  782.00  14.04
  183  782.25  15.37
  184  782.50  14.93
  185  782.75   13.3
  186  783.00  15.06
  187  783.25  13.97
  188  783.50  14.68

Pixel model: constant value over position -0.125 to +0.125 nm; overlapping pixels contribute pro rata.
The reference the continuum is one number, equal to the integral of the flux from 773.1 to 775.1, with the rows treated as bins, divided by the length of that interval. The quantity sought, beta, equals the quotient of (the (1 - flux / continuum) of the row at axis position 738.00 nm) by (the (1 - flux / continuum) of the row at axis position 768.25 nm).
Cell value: 2.1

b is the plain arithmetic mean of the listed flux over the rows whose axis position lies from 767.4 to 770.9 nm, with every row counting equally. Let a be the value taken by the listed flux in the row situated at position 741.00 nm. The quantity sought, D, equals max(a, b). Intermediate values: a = 15.87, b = 14.7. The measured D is 15.9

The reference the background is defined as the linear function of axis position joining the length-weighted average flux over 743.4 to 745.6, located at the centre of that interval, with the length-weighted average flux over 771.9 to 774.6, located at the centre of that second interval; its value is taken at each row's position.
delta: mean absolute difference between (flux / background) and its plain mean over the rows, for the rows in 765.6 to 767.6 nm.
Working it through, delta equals 0.030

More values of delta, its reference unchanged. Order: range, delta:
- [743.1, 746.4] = 0.132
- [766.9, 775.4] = 0.048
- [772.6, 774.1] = 0.037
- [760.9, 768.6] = 0.052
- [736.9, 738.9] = 0.051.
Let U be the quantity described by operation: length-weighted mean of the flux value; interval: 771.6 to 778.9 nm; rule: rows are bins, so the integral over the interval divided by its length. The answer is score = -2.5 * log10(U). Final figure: -2.84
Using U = 13.6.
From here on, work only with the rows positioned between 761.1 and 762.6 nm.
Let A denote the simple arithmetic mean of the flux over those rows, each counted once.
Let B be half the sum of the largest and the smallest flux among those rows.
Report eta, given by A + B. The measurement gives 32.2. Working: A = 15.7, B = 16.5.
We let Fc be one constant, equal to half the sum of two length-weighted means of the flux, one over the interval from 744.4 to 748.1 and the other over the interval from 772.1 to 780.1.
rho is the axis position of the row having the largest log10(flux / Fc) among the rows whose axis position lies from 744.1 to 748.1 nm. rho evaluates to 746.25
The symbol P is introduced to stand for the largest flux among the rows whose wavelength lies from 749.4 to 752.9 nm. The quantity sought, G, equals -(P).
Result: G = -21.1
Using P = 21.07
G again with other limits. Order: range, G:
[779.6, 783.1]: -15.4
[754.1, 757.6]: -20.1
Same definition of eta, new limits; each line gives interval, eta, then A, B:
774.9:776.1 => 27.5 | 13.8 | 13.6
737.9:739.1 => 34.4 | 17.2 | 17.2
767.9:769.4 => 29.8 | 14.9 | 14.9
